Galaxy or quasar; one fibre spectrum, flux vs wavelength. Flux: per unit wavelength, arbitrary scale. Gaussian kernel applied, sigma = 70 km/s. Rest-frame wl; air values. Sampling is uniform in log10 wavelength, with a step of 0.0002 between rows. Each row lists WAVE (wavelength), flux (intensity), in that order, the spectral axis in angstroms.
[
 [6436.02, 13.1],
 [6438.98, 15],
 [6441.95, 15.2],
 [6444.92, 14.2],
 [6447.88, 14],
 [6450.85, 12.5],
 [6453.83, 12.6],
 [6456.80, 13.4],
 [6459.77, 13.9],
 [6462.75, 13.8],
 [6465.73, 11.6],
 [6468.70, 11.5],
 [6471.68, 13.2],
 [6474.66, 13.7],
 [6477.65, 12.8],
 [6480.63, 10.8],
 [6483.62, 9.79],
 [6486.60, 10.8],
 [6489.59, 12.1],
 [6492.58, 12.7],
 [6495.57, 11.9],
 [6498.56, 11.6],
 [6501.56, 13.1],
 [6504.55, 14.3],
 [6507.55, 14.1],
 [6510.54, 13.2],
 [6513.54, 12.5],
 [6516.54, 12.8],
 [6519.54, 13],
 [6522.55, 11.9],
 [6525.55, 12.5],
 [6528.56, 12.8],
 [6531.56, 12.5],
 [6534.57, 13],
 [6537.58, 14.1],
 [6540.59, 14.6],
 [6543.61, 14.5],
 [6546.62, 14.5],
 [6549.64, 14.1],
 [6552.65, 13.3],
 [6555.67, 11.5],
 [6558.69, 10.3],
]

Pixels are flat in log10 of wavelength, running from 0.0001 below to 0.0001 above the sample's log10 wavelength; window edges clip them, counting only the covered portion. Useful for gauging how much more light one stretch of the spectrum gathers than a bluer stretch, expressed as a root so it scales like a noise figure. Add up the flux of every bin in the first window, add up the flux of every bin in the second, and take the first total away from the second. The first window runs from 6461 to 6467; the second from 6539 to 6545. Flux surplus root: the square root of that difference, 1.9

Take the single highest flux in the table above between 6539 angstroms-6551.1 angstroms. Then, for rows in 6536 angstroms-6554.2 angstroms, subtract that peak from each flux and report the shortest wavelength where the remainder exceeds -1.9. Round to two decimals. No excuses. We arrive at 6537.58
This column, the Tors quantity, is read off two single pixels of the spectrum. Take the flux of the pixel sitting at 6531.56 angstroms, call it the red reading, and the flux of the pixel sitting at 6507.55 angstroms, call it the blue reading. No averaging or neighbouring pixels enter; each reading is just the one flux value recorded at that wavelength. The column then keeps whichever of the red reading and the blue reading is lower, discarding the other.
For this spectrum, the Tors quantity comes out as 12.5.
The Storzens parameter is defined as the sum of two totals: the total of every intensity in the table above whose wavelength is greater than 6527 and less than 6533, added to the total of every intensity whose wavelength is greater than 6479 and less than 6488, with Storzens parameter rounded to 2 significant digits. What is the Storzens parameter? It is 57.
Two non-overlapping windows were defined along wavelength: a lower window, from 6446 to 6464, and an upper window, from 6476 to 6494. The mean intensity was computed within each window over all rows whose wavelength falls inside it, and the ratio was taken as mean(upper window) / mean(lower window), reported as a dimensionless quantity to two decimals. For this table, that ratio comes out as 0.86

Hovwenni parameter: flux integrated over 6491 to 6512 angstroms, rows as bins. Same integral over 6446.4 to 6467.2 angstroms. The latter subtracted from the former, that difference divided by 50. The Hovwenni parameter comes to 0.0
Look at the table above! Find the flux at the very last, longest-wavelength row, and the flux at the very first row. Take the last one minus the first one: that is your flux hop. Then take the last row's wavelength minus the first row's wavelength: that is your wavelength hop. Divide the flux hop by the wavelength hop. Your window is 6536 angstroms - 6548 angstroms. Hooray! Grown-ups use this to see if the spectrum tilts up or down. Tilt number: 0.044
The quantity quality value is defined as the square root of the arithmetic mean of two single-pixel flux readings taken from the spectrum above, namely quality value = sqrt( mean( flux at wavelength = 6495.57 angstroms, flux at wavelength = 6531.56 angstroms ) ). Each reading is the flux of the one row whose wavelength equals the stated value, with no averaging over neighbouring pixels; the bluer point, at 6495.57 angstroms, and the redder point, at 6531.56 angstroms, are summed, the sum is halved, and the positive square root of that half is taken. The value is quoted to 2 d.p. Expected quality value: 3.49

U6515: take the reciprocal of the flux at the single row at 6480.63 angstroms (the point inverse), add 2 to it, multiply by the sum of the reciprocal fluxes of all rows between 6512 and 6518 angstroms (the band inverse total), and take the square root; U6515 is 0.58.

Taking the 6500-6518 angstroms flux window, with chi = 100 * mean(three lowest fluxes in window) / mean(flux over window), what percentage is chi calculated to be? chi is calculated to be 96.0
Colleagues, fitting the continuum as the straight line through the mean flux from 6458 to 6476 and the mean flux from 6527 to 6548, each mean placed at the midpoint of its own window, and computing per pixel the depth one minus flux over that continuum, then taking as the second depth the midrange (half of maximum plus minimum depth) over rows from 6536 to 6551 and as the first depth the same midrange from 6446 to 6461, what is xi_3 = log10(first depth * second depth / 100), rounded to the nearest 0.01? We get -4.81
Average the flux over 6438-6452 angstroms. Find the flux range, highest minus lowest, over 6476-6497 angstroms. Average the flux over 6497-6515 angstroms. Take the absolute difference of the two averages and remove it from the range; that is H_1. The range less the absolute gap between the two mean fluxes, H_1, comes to 2.0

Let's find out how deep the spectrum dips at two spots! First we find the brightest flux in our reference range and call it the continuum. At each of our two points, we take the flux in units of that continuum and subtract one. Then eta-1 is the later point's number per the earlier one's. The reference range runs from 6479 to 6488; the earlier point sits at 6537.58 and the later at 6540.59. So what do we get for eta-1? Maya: 1.15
